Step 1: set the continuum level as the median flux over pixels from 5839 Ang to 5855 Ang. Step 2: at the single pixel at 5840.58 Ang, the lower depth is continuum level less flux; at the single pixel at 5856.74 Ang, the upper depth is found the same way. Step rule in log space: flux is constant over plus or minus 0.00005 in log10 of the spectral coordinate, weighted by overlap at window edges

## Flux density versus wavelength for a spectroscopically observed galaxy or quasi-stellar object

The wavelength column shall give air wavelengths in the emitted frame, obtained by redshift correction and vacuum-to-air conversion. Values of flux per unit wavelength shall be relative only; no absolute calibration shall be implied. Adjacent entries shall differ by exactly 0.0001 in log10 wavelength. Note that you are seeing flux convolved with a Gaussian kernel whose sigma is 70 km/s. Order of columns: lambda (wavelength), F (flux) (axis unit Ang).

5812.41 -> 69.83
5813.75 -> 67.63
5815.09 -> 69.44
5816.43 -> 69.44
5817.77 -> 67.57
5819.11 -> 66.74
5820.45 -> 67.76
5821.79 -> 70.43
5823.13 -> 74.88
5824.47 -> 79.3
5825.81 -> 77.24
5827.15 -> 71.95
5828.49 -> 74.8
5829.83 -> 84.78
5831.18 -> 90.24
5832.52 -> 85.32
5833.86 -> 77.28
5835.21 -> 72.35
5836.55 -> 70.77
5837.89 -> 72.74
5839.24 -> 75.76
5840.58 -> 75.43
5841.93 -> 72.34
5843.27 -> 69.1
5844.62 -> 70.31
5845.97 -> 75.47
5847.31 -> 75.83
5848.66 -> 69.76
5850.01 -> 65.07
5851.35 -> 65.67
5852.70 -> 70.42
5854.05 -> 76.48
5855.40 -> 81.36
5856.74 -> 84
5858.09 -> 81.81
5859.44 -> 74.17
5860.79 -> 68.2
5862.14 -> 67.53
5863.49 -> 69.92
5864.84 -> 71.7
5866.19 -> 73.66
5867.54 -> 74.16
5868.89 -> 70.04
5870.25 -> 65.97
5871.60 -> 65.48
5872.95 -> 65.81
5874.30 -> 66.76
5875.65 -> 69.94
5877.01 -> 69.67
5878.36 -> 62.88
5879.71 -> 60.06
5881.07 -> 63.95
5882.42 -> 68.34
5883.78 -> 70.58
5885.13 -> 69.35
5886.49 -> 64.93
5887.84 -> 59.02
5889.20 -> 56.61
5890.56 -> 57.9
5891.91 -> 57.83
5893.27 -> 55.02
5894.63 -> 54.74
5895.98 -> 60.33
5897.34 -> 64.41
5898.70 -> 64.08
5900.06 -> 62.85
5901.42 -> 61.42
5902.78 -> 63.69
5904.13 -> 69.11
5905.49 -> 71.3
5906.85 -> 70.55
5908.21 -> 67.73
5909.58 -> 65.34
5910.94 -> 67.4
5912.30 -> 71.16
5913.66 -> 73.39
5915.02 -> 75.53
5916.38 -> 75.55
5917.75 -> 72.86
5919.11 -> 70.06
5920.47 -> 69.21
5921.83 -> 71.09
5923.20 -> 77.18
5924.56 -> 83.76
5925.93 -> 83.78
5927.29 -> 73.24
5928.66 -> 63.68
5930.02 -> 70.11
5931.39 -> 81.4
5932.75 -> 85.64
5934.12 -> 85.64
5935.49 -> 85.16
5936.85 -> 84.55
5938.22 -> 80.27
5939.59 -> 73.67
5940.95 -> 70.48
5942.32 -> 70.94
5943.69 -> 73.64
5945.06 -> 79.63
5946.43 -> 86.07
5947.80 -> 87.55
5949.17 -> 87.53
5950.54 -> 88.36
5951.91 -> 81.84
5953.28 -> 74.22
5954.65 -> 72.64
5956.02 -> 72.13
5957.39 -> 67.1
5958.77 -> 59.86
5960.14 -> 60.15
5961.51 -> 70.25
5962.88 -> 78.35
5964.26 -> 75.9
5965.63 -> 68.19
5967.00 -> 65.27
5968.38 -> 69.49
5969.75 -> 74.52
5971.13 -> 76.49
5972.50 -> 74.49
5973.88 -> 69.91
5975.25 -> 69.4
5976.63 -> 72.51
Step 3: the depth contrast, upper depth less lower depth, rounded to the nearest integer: -9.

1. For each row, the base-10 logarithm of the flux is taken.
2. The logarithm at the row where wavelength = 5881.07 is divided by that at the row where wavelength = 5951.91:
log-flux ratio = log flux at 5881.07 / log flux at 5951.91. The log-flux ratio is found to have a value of 0.944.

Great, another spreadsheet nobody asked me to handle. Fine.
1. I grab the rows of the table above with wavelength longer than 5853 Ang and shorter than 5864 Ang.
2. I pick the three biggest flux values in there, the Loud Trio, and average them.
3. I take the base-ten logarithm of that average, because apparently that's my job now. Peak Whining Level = 1.92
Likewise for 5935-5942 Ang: 1.92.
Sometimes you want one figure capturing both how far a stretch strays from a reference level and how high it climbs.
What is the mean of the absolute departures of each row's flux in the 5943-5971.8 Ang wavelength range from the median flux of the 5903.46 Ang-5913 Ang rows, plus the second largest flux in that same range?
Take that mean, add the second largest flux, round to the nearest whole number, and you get 96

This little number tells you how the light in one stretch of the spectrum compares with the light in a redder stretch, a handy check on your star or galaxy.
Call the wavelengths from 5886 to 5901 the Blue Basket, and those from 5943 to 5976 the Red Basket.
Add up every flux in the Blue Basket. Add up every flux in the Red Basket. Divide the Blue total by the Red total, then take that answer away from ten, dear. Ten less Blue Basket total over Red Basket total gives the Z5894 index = 9.6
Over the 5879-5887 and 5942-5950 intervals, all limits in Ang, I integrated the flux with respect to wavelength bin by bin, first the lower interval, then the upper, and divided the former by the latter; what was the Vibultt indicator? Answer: 0.81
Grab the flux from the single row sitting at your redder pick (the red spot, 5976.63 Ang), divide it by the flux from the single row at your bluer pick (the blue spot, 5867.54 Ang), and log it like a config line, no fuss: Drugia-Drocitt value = 0.98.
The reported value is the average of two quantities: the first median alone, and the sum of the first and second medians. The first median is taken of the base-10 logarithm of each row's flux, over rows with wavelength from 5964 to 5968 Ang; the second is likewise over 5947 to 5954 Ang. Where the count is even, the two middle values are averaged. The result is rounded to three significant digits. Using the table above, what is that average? 2.80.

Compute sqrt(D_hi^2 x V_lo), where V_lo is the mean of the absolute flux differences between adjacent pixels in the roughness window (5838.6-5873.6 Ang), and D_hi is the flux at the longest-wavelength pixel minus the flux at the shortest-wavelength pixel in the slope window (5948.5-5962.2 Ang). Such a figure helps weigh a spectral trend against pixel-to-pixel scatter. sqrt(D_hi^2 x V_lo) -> 30.0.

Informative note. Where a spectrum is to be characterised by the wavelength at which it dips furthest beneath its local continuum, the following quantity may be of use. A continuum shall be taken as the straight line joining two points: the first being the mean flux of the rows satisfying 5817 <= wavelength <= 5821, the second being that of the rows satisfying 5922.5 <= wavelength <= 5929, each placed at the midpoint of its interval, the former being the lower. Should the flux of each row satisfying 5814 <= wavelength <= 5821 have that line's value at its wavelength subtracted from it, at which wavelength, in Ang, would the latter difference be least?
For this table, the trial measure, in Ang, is 5819.11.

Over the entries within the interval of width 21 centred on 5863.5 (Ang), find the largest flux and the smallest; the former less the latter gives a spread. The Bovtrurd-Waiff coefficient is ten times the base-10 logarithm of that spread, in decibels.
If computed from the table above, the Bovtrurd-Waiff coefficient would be 12.7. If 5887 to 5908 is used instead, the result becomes 12.2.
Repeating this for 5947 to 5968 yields 14.5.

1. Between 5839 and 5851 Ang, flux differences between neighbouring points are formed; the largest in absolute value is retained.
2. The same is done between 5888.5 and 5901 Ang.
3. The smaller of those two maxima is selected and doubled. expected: 11.2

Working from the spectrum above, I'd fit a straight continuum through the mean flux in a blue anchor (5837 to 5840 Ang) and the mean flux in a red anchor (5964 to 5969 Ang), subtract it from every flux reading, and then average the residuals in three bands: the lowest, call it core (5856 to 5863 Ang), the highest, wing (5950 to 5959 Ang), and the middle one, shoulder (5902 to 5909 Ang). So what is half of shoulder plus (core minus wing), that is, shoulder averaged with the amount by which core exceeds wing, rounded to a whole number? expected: -3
